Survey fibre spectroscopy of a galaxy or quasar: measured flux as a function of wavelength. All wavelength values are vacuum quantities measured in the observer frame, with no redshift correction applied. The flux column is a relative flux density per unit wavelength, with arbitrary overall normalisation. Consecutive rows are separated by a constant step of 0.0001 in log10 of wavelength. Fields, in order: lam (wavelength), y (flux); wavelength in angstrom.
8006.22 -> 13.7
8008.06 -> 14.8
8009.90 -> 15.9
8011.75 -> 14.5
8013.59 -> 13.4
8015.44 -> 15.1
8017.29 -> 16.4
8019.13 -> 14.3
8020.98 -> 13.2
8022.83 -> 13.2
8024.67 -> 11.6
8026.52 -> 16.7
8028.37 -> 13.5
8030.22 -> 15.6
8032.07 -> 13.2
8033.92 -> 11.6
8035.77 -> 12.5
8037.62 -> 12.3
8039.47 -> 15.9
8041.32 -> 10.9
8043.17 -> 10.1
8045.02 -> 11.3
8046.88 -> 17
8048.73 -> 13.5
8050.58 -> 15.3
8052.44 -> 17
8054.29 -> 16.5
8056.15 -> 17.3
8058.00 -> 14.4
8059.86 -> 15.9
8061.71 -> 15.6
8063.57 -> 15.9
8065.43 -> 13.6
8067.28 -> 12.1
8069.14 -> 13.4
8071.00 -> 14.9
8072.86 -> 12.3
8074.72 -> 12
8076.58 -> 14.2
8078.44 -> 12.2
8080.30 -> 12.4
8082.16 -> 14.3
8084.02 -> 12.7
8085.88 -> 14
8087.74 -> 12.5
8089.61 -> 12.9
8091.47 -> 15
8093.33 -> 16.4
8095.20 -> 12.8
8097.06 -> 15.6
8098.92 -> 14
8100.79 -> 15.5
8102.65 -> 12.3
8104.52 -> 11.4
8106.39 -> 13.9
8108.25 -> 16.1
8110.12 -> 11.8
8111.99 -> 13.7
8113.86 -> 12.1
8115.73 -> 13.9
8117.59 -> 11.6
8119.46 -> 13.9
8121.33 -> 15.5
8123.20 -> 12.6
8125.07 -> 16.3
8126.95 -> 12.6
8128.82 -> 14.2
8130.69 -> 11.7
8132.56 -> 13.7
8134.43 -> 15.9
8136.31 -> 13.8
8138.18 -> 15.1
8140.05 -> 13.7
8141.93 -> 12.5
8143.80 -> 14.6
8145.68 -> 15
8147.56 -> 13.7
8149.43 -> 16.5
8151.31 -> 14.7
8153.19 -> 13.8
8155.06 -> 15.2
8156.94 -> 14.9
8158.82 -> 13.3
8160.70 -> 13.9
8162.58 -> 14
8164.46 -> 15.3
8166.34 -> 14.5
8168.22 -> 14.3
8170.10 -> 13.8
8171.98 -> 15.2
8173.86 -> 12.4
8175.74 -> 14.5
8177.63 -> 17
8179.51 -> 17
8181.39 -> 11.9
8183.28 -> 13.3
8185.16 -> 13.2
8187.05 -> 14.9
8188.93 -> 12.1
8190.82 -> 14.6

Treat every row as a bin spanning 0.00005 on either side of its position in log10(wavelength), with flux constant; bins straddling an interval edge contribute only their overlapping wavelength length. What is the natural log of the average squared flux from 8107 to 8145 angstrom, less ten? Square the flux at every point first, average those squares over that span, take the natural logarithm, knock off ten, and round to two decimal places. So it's -4.74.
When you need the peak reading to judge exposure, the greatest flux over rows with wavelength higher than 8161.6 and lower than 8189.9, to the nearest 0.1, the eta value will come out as 17.0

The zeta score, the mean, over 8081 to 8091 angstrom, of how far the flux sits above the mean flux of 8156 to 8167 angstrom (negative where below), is -1.0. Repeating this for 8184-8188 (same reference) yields -0.3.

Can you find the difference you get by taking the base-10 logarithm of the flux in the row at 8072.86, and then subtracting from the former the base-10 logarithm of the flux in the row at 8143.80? -0.074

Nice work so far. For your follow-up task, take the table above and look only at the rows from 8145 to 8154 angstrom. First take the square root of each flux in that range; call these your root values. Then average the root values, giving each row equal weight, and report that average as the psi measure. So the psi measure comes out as 3.84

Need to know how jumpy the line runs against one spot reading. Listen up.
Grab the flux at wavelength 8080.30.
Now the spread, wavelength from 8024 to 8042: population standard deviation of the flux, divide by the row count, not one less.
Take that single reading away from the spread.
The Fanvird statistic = -10.5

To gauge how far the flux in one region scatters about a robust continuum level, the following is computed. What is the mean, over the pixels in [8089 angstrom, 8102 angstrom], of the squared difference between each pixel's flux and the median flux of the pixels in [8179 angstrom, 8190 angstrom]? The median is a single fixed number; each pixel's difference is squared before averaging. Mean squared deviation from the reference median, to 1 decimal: 3.5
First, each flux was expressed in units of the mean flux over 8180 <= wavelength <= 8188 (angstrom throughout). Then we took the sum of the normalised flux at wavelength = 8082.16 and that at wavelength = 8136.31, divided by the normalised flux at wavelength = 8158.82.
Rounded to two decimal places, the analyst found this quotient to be 2.11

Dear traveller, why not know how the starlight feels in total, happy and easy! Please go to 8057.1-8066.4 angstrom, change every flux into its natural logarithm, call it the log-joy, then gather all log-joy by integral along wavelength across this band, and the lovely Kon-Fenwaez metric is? 25.2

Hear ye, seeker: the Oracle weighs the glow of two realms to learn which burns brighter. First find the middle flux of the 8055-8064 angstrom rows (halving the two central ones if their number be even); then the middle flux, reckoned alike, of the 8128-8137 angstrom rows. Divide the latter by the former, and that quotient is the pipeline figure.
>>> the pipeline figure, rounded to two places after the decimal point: 0.87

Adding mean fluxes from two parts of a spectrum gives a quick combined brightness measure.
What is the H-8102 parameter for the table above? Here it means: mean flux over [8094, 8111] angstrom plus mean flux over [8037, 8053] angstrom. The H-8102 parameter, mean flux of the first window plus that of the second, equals 27.4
